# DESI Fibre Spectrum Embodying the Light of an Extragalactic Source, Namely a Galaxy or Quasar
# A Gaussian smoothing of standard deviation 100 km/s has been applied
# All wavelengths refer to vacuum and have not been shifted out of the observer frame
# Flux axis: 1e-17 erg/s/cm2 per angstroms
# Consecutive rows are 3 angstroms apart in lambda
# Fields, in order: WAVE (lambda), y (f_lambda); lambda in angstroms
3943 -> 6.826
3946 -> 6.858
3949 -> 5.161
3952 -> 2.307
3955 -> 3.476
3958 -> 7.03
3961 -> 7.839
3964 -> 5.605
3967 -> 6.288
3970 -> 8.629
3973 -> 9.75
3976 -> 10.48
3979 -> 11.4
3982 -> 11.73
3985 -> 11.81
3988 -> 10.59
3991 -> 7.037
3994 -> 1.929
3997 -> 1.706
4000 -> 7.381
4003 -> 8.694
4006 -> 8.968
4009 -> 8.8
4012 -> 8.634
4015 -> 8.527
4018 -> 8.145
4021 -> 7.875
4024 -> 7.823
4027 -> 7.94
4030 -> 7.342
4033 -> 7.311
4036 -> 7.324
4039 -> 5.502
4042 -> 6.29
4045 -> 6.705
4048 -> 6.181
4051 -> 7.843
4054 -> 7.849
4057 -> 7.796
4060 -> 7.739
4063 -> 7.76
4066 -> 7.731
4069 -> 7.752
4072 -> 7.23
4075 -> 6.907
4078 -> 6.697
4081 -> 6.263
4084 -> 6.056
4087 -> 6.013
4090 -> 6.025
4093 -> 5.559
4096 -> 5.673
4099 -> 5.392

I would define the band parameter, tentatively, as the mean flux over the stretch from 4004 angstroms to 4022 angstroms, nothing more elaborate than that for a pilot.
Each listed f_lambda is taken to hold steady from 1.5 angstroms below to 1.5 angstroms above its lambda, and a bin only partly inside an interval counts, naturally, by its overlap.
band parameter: 8.5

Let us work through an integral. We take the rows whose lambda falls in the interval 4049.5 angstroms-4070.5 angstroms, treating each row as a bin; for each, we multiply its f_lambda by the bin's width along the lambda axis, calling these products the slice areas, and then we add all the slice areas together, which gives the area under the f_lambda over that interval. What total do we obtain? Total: 163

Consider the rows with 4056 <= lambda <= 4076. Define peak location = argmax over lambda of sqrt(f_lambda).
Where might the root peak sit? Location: 4057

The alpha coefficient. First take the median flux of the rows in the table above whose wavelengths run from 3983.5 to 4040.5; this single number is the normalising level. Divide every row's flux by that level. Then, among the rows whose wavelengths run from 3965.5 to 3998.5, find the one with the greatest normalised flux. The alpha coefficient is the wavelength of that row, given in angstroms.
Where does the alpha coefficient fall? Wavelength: 3985 angstroms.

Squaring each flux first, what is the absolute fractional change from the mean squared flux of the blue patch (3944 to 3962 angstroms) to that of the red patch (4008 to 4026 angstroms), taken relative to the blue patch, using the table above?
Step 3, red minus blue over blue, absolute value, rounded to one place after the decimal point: 1.1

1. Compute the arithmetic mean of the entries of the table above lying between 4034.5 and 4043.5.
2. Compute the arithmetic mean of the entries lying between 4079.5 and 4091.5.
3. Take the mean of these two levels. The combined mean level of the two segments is 6.2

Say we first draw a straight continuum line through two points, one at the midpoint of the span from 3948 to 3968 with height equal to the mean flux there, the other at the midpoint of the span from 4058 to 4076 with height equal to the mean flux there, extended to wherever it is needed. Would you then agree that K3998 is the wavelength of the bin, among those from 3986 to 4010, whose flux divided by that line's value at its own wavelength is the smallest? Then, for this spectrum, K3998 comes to 3997 angstroms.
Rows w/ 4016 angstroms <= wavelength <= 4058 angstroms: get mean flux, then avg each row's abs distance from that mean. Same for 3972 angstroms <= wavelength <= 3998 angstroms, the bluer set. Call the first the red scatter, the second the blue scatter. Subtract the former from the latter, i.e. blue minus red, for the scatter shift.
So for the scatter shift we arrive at 2.7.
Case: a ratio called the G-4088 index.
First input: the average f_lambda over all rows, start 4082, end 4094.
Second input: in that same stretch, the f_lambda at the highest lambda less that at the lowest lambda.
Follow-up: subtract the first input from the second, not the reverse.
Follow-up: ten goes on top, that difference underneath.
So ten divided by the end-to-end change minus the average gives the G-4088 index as -1.6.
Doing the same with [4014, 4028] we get -1.2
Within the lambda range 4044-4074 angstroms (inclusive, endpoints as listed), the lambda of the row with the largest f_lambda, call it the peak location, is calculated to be 4054 angstroms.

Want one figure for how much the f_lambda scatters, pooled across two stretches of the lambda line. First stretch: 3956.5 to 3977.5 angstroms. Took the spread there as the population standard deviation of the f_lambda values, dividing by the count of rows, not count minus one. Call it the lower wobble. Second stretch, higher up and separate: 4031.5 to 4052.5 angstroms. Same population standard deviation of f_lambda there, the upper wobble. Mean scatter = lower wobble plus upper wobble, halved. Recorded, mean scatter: 1.20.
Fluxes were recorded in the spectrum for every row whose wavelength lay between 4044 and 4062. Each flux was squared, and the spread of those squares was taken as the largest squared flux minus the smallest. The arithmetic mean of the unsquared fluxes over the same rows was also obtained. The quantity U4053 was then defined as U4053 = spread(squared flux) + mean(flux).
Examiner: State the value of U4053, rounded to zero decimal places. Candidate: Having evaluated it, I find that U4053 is 31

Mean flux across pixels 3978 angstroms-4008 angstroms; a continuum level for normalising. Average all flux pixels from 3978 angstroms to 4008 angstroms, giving 8.1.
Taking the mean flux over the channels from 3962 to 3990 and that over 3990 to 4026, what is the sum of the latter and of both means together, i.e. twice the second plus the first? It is 23.8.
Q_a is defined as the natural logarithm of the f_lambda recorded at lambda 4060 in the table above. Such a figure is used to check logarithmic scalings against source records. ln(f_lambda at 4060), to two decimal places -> 2.05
